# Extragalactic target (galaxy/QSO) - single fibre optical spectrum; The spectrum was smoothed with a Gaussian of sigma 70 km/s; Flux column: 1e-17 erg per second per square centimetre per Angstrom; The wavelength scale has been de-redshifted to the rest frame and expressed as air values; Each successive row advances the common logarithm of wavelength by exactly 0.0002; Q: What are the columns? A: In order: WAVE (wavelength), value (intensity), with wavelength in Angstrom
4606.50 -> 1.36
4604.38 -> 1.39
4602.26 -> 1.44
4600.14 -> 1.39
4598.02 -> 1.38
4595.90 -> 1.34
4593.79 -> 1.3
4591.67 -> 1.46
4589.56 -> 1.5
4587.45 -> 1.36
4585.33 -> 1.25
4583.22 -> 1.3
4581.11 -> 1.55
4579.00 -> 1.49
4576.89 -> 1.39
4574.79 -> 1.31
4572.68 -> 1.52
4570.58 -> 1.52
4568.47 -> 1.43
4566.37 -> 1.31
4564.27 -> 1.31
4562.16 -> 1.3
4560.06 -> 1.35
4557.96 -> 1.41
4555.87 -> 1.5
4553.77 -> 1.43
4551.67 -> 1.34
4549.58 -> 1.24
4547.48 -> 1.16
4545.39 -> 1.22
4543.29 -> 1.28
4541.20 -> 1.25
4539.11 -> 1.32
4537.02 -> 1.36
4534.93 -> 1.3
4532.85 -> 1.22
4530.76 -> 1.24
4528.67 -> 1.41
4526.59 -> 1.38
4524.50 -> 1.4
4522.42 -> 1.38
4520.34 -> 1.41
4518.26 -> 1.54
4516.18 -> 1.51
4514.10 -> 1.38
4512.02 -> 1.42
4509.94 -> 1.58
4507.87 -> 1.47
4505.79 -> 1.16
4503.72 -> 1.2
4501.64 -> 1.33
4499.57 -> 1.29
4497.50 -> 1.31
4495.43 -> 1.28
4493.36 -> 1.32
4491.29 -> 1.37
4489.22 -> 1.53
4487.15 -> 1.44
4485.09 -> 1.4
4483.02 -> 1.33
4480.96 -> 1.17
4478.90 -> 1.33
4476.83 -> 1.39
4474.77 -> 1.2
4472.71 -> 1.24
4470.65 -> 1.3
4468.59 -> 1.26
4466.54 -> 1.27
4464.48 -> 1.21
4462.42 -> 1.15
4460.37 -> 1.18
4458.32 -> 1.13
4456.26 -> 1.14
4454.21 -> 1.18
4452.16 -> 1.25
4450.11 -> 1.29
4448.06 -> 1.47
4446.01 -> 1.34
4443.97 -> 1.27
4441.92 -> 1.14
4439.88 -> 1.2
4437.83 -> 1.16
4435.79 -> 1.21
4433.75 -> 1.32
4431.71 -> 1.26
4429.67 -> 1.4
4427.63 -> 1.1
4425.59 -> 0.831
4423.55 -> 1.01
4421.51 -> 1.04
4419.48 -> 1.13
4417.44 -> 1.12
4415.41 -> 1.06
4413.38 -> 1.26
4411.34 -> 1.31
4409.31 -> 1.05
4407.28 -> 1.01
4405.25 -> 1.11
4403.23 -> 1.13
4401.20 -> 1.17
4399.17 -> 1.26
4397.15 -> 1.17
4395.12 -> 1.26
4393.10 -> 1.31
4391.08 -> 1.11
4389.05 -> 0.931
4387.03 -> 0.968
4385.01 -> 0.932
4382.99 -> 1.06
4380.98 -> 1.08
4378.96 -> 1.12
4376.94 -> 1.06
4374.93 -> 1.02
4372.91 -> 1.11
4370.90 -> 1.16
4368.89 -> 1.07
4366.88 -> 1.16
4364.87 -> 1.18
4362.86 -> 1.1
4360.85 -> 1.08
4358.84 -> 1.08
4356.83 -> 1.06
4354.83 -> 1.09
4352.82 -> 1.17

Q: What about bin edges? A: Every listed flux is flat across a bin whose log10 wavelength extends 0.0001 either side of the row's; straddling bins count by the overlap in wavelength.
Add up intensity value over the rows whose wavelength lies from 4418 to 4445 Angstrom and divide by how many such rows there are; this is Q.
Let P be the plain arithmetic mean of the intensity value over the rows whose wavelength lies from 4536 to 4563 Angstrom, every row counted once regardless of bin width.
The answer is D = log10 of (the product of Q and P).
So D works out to 0.185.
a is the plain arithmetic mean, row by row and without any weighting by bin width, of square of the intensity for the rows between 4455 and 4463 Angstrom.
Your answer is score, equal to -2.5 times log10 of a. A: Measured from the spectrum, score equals -0.30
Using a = 1.32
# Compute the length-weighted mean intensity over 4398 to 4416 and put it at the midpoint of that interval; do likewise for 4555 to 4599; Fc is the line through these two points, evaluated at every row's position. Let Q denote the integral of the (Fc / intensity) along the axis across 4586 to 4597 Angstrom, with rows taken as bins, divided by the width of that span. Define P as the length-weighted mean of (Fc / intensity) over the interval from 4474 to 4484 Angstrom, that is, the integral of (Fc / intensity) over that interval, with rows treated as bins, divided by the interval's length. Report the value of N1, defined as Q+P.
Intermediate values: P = 0.98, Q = 1.02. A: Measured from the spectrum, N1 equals 2.00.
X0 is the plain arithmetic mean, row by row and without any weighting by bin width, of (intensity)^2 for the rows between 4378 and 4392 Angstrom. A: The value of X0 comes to 1.1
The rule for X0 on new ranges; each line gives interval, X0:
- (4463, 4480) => 1.6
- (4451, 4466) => 1.4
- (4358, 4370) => 1.2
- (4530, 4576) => 1.8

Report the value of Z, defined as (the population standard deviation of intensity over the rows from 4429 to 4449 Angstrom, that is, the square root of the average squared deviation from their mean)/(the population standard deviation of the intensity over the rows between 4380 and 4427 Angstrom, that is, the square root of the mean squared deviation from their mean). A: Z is 0.82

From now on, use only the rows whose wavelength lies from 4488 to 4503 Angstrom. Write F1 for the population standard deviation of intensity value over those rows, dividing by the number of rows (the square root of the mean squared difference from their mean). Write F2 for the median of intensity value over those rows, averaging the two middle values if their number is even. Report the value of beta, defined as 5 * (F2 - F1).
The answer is 6.20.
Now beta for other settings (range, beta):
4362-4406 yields 5.07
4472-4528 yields 6.35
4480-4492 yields 6.37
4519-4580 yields 6.29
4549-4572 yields 6.33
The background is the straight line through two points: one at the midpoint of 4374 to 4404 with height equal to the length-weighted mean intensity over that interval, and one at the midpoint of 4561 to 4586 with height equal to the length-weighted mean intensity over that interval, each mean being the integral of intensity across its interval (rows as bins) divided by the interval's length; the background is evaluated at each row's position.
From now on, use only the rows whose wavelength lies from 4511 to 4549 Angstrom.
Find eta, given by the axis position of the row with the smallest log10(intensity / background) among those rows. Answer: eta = 4547.48 Angstrom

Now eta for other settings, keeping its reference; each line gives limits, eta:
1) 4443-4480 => 4458.32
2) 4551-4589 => 4585.33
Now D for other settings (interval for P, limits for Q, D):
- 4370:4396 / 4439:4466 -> 0.125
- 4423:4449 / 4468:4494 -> 0.206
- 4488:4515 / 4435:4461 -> 0.222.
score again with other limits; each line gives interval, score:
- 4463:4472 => -0.50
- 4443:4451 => -0.64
